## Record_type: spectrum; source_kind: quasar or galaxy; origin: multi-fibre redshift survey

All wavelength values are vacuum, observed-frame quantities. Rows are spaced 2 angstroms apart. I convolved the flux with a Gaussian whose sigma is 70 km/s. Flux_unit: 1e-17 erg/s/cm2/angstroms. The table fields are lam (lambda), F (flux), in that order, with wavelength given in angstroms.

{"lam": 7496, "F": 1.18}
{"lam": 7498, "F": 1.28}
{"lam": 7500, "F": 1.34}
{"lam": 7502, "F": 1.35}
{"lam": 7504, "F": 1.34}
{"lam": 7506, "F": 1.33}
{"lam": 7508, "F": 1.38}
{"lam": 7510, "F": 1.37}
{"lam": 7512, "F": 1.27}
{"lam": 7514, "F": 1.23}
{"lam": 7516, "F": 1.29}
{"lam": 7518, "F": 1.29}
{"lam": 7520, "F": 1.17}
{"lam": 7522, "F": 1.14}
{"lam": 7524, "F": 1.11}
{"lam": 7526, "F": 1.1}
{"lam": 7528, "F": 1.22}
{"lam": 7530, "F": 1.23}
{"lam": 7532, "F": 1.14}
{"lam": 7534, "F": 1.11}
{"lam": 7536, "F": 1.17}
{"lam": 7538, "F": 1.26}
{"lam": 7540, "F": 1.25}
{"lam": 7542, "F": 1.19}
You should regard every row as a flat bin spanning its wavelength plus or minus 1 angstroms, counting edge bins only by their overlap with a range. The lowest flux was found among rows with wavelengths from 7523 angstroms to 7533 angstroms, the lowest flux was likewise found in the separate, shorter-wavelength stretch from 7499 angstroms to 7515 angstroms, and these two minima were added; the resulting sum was 2.33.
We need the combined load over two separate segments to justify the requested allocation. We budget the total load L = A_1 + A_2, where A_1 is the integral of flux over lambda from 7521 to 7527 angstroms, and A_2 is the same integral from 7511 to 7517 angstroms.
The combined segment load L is 14.3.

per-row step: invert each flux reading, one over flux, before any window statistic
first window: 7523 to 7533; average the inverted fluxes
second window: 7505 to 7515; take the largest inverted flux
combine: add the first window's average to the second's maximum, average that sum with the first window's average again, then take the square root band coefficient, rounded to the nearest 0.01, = 1.13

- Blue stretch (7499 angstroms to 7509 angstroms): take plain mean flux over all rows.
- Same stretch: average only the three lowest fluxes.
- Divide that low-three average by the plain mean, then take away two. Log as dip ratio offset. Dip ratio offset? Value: -1.01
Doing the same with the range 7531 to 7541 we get -1.04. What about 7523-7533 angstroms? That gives -1.04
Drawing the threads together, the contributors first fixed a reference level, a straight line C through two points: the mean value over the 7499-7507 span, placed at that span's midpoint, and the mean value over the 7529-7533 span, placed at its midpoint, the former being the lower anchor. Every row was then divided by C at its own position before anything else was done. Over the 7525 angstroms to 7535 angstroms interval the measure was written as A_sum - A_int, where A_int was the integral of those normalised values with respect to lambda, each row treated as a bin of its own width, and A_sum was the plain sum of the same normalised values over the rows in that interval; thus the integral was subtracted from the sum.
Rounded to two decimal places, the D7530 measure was -4.87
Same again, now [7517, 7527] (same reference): -4.70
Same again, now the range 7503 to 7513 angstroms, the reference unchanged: -5.10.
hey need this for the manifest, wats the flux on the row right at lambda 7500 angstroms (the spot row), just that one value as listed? 1.34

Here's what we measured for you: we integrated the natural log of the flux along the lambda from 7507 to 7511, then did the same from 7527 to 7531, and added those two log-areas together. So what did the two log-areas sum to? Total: 2.1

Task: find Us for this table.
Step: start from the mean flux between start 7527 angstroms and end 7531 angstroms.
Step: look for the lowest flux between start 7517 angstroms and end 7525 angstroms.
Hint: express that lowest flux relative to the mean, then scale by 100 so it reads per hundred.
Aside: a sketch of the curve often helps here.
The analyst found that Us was 91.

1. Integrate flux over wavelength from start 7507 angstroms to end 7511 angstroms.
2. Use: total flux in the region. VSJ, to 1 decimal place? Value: 5.5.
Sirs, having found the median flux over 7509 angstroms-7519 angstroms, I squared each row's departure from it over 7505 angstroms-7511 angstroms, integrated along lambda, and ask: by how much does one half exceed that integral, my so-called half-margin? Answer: 0.47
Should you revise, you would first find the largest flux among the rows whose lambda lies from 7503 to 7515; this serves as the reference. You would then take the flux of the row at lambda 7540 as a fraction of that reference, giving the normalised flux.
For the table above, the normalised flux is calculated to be 0.91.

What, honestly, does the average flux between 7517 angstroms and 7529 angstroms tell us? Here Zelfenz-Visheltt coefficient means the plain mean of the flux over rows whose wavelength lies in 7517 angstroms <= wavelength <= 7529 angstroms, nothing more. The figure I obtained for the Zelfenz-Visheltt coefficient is 1.17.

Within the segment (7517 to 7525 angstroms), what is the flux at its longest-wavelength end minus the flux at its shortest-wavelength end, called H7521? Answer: -0.18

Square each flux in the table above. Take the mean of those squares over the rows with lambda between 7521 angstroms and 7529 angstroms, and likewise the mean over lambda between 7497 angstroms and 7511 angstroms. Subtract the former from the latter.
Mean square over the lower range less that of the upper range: 0.49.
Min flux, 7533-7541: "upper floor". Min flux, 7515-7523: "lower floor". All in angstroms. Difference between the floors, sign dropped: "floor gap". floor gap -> 0.030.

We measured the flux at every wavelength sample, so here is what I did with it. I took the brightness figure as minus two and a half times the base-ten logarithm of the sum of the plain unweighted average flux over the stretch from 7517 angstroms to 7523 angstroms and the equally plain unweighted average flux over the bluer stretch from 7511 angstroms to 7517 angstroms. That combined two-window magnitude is -0.979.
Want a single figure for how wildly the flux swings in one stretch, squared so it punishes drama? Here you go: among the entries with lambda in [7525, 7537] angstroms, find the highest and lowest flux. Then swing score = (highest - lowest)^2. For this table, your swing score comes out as 0.017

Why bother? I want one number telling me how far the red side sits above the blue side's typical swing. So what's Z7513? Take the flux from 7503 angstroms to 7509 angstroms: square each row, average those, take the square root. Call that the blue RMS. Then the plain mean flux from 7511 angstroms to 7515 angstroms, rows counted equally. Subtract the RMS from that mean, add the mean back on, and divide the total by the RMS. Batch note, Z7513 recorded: 0.85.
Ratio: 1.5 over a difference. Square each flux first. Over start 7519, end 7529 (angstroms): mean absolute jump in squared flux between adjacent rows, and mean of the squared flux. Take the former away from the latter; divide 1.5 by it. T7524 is 1.24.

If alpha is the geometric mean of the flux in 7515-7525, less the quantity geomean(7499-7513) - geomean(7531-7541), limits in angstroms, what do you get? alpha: 1.04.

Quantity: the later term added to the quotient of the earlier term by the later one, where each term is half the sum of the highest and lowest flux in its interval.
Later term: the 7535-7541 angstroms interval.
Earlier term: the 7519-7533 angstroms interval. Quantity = 2.17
